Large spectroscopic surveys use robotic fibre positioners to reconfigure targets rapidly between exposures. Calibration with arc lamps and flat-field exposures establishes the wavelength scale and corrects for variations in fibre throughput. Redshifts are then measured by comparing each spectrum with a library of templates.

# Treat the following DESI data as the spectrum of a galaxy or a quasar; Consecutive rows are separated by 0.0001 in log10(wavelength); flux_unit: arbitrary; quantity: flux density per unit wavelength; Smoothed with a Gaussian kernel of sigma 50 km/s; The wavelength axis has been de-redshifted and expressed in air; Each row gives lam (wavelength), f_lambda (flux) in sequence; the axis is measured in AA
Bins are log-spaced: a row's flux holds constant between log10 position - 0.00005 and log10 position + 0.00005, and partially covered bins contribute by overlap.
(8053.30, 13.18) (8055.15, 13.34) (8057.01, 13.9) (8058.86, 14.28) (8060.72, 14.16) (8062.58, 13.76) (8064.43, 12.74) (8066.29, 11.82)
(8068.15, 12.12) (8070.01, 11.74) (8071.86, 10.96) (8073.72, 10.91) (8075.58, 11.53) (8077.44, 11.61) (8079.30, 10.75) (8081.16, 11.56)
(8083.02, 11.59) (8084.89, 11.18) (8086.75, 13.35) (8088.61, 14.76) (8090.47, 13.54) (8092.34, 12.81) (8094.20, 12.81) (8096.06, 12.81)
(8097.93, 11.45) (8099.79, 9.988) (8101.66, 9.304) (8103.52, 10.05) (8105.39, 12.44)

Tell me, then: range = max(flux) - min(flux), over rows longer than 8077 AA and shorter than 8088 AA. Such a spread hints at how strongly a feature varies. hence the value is 2.6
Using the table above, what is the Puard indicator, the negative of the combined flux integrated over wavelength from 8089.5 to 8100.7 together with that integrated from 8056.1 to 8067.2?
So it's -286.5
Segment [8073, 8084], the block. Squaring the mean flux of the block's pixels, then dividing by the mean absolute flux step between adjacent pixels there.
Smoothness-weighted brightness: 267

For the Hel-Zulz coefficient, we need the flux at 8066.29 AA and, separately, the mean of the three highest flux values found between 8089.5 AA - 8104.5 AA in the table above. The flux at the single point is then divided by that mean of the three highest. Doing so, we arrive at 0.91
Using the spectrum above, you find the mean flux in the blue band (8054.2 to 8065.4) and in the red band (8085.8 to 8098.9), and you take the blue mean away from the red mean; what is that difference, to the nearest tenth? -0.6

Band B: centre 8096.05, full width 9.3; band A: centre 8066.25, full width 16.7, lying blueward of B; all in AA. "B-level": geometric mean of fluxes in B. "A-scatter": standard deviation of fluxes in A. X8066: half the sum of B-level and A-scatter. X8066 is 6.6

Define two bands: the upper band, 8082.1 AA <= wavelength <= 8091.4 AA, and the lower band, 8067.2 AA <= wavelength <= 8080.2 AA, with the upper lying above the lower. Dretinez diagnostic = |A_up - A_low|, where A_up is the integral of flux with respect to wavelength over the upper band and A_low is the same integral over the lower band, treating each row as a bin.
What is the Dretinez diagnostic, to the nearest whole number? 28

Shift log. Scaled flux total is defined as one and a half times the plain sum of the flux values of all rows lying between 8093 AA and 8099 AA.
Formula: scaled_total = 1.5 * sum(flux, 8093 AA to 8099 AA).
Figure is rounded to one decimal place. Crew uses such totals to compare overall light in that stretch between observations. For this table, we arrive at 55.6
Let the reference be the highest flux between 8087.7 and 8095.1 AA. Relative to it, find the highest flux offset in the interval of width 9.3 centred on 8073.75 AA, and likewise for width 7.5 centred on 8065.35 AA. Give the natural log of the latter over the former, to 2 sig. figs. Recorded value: -1.1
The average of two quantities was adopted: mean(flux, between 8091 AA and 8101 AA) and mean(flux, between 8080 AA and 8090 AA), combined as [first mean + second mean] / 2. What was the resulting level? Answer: 12.2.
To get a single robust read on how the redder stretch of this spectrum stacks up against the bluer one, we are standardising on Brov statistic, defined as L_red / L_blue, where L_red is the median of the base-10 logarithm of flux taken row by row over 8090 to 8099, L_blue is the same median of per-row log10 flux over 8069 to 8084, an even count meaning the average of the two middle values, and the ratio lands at 1.04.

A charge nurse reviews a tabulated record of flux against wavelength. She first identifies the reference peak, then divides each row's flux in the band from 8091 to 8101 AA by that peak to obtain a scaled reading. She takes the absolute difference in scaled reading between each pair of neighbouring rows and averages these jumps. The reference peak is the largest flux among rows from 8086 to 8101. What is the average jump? 0.048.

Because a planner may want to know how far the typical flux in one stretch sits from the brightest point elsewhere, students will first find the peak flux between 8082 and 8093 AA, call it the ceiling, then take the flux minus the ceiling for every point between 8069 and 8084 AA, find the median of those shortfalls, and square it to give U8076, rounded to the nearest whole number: 10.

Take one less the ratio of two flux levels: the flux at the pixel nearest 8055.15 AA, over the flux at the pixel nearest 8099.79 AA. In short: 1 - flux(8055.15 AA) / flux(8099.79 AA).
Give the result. -0.34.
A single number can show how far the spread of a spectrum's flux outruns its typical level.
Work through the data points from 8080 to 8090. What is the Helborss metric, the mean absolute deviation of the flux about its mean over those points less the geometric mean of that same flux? -11.16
